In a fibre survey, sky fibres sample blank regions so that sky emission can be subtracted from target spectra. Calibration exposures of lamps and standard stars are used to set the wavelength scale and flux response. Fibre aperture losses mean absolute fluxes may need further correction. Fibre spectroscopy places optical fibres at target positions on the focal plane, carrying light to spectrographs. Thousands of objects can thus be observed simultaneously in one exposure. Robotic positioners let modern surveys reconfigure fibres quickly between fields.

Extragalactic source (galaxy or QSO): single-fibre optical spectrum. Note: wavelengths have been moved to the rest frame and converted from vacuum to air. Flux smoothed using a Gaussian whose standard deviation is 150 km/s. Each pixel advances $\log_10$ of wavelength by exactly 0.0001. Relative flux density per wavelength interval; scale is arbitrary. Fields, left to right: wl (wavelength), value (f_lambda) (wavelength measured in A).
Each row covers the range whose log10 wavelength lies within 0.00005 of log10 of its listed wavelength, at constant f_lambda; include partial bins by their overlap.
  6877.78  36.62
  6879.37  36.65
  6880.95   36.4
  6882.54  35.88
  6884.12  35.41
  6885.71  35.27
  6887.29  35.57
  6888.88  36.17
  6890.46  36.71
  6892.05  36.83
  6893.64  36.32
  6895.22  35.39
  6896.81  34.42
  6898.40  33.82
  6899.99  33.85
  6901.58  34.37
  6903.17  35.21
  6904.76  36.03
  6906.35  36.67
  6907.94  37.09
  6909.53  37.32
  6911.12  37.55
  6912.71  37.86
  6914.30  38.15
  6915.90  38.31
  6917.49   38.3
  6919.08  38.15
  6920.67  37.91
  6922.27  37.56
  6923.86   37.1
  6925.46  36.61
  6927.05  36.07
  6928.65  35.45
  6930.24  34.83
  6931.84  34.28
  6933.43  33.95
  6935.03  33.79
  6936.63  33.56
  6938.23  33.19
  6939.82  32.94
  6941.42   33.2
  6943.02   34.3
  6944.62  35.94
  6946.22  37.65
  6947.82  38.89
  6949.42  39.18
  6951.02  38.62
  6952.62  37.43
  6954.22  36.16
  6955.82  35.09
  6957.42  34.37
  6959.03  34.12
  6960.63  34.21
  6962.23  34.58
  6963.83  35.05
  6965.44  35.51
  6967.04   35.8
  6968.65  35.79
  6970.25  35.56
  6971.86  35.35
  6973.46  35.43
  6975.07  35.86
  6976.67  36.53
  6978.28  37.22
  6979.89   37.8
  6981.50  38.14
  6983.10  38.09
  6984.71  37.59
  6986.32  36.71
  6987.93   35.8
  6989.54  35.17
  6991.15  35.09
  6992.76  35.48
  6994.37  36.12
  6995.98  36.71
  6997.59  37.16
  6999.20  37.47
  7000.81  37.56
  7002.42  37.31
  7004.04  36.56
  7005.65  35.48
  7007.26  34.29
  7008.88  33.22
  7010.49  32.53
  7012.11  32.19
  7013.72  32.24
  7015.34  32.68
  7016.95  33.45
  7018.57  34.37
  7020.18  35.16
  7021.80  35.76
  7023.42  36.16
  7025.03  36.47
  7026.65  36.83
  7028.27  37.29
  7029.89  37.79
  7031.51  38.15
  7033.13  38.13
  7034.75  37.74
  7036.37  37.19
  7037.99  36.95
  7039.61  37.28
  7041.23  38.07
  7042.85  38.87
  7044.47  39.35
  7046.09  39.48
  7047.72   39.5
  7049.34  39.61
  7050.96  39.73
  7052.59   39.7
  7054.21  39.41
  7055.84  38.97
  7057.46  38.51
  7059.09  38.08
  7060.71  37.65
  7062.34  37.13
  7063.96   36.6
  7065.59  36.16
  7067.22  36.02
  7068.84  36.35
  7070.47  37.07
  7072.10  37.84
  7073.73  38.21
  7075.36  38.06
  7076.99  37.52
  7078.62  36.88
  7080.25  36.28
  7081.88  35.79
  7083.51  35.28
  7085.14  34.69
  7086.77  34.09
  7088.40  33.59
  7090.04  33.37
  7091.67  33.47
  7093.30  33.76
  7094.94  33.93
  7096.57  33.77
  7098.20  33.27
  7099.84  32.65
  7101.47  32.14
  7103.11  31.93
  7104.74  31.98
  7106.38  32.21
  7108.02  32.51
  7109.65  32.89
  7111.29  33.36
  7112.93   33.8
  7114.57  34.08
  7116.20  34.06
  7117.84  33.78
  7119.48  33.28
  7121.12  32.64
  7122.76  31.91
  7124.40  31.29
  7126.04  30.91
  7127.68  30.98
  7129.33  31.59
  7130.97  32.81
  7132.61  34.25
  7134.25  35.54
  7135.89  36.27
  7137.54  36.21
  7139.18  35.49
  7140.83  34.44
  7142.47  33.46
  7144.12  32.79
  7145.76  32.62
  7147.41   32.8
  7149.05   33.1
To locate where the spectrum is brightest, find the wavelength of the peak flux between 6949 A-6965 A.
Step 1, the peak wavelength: 6949.42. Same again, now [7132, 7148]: 7135.89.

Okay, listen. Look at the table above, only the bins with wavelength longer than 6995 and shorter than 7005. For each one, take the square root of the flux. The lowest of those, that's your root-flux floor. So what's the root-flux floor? 6.0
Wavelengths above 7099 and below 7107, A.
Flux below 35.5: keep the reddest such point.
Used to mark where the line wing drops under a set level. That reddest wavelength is 7106.38 A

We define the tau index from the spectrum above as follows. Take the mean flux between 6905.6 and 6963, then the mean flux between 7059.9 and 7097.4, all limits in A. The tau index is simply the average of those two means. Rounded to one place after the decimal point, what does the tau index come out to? 36.0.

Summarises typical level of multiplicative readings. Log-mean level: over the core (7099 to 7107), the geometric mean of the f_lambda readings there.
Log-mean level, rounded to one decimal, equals 32.2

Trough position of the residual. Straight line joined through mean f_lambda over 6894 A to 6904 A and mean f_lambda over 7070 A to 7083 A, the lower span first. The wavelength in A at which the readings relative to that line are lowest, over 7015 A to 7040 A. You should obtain 7015.34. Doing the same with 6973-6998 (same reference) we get 6991.15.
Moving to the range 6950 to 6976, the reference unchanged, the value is 6959.03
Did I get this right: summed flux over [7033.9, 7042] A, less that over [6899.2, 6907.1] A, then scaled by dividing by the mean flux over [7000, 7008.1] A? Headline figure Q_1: 0.3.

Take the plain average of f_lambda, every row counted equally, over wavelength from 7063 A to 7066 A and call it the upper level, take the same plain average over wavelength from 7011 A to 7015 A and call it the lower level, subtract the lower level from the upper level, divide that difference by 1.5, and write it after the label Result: 2.8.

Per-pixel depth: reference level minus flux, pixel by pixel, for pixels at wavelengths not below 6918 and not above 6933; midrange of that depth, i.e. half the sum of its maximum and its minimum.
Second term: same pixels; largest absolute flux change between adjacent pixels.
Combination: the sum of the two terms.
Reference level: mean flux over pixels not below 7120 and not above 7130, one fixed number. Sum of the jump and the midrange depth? -4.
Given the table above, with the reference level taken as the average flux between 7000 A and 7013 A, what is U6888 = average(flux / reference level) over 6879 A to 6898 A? 1.03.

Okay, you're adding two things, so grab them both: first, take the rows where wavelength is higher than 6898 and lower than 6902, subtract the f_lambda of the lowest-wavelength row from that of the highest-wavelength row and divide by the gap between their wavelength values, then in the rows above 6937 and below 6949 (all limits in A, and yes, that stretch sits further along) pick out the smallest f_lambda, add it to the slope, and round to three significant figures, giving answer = 33.1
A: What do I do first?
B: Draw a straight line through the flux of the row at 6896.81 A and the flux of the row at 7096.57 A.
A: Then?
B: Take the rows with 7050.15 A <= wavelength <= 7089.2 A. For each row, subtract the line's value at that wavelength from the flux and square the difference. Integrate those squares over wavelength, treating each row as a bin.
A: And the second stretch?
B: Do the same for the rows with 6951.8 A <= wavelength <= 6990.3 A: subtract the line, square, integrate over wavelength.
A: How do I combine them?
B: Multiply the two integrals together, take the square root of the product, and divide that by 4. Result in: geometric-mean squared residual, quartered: 75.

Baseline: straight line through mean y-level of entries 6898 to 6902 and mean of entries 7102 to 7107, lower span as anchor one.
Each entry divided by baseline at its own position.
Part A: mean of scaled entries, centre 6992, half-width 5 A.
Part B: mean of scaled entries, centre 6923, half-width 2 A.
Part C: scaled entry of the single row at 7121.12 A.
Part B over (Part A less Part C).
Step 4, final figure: 20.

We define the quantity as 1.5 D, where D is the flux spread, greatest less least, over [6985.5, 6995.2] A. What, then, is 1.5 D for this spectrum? 2.4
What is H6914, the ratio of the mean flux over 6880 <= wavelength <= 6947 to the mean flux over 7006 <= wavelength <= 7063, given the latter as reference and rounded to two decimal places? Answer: 0.97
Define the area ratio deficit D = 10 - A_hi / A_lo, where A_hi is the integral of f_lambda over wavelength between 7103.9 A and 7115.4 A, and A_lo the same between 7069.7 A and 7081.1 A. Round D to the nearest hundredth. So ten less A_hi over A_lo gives 9.11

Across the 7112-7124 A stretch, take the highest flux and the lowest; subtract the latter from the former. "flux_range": 2.2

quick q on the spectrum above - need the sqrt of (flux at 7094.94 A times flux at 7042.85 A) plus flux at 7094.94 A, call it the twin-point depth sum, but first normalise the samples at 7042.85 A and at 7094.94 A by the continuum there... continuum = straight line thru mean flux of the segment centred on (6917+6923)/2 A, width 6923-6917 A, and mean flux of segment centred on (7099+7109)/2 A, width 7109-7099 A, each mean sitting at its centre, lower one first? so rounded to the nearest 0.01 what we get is 2.13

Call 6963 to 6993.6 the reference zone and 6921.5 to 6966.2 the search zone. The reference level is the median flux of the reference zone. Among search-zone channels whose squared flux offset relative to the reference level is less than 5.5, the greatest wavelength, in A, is 6965.44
